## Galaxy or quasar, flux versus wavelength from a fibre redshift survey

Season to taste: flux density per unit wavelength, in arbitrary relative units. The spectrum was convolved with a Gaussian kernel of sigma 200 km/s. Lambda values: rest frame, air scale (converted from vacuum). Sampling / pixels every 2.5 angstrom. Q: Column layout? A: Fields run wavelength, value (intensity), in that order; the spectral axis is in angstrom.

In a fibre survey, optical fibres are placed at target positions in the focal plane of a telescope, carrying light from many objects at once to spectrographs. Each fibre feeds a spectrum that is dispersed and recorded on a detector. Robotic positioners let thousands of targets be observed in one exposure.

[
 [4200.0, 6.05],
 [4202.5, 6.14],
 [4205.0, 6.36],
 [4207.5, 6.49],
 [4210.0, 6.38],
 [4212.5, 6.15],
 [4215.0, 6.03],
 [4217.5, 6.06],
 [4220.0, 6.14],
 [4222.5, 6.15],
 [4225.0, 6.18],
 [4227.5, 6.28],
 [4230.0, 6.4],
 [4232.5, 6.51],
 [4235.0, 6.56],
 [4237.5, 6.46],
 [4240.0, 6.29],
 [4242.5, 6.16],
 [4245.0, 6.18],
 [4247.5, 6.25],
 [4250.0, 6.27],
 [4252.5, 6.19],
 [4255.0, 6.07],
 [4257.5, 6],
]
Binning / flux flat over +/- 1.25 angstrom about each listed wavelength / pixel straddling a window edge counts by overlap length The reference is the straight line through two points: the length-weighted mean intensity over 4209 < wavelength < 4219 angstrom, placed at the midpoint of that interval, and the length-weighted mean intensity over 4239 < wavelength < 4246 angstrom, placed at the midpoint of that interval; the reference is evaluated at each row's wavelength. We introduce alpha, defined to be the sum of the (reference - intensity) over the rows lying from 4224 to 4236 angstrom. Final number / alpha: -1.02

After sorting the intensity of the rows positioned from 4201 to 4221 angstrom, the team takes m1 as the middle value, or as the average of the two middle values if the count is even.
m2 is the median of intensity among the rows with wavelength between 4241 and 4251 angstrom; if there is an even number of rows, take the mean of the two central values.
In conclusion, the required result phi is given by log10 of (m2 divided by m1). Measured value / 0.005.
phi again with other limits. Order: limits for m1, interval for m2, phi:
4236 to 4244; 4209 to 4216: -0.010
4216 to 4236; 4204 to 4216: 0.009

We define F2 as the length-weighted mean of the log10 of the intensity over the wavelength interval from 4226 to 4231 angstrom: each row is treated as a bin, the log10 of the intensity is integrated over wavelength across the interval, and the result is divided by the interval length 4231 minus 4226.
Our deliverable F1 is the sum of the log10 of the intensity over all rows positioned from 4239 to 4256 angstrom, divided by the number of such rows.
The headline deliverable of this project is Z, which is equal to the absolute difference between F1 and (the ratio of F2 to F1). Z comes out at 0.22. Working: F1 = 0.792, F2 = 0.801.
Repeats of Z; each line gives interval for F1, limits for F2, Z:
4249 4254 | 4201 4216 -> 0.21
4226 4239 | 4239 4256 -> 0.17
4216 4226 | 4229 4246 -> 0.23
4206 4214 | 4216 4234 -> 0.19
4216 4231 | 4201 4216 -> 0.21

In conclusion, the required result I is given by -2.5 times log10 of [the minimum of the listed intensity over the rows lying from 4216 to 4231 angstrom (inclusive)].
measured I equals -1.96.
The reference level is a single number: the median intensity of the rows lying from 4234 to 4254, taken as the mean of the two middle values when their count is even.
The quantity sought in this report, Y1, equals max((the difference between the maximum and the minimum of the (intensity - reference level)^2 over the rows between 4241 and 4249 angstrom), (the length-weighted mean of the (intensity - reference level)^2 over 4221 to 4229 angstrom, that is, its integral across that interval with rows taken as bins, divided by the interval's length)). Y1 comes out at 0.010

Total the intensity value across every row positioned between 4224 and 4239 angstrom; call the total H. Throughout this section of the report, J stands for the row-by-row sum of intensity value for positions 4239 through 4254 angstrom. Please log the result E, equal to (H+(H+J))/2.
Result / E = 57.1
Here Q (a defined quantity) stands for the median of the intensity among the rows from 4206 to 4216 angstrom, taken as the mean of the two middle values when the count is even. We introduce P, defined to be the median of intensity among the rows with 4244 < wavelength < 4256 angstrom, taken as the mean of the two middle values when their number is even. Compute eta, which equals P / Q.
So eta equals 0.99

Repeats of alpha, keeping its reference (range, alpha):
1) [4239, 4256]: 0.12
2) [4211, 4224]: 0.25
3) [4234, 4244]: -0.67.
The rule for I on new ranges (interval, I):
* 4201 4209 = -1.97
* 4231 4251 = -1.97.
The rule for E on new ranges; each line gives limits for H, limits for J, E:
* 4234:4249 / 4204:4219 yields 56.6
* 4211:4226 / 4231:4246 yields 55.8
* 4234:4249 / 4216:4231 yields 56.5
